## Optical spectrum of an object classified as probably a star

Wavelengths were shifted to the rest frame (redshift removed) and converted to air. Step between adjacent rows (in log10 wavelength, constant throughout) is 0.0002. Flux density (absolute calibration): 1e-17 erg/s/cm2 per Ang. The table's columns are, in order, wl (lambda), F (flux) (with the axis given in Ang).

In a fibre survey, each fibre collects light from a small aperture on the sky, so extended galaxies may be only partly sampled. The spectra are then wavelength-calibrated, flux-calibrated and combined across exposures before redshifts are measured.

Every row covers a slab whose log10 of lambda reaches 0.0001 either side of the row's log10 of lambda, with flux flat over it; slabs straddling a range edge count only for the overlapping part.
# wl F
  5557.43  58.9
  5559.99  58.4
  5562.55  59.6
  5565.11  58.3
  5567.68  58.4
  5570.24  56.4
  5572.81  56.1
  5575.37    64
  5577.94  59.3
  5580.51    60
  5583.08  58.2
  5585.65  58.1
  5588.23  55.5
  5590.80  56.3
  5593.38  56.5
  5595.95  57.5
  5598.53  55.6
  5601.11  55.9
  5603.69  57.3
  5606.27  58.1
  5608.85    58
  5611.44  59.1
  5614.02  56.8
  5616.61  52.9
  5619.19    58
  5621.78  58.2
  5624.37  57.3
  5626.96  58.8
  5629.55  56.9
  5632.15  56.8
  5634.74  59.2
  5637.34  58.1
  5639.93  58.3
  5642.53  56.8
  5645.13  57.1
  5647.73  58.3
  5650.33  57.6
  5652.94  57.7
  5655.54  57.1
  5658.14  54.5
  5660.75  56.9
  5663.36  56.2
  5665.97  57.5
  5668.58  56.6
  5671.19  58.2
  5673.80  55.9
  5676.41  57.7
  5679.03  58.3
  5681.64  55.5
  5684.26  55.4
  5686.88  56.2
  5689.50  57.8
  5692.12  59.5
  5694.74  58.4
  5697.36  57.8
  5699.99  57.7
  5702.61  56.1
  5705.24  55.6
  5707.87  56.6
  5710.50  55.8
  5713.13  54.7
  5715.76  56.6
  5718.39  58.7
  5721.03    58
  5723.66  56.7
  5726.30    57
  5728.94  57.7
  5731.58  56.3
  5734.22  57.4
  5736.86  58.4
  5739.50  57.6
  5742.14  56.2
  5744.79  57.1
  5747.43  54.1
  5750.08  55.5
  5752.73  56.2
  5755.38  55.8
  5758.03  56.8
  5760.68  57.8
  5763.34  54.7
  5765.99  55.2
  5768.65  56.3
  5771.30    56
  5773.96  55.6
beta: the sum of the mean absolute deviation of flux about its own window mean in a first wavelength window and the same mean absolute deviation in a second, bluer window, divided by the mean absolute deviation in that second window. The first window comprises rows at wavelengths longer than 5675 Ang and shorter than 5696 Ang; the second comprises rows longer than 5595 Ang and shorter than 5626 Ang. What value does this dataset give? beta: 2.1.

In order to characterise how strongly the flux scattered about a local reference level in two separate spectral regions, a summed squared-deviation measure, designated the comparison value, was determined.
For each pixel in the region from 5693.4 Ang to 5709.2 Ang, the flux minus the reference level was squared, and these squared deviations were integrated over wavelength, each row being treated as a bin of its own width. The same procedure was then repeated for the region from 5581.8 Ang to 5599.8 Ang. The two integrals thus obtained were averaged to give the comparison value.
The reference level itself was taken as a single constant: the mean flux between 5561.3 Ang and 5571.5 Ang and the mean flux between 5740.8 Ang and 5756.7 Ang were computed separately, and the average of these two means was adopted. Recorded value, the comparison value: 18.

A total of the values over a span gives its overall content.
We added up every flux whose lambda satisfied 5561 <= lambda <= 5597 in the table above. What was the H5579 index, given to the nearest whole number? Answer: 814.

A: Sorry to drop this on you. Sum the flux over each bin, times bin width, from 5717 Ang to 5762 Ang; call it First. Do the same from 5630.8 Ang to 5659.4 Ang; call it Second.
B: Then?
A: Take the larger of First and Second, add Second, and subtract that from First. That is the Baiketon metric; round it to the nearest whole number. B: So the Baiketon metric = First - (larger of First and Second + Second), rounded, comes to -1642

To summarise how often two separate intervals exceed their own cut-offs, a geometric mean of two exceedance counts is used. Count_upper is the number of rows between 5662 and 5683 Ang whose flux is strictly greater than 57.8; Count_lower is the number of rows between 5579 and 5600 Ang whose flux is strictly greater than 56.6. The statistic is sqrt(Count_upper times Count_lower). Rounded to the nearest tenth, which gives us 2.8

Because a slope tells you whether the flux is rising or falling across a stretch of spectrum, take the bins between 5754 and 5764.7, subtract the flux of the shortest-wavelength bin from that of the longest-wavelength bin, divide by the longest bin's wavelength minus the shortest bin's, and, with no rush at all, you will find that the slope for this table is -0.14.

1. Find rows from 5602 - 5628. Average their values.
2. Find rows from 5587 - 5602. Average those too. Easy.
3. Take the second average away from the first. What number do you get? 1.2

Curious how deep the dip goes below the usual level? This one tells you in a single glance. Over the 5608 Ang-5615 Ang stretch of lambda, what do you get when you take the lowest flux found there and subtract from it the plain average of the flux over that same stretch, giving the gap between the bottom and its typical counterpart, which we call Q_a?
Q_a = -1.2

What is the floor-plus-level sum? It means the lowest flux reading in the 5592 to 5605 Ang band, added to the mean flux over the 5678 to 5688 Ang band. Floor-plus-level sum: 112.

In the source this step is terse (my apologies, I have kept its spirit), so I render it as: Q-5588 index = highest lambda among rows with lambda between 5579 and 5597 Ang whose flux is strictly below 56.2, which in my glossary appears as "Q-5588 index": 5588.23 Ang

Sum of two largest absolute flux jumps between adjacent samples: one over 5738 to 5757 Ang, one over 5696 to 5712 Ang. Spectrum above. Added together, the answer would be 4.6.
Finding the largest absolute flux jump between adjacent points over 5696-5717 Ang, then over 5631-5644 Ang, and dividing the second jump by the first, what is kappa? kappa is 1.3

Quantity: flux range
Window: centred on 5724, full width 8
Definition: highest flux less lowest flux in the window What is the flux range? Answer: 1.3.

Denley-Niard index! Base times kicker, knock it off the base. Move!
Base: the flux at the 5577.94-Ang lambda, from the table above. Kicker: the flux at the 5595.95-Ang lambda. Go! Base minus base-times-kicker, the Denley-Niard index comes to -3350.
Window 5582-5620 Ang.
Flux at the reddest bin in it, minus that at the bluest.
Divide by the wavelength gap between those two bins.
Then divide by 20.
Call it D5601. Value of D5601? -0.0003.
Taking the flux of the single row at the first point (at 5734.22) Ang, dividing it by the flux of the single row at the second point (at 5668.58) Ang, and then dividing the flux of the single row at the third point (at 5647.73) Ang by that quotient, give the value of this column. 57.5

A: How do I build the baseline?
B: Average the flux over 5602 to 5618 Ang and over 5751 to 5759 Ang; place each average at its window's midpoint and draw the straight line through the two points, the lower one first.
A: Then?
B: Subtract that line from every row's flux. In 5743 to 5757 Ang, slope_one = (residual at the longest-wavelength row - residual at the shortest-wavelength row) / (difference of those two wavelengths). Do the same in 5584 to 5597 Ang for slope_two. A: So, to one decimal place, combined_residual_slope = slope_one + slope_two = -0.2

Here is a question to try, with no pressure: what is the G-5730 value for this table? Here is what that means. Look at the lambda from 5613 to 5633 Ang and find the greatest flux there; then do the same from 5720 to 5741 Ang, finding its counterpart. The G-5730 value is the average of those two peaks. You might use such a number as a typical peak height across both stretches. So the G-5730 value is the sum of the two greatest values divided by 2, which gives 58.6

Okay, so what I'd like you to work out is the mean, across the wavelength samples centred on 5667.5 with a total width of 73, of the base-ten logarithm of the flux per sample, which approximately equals 1.758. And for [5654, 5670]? 1.752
